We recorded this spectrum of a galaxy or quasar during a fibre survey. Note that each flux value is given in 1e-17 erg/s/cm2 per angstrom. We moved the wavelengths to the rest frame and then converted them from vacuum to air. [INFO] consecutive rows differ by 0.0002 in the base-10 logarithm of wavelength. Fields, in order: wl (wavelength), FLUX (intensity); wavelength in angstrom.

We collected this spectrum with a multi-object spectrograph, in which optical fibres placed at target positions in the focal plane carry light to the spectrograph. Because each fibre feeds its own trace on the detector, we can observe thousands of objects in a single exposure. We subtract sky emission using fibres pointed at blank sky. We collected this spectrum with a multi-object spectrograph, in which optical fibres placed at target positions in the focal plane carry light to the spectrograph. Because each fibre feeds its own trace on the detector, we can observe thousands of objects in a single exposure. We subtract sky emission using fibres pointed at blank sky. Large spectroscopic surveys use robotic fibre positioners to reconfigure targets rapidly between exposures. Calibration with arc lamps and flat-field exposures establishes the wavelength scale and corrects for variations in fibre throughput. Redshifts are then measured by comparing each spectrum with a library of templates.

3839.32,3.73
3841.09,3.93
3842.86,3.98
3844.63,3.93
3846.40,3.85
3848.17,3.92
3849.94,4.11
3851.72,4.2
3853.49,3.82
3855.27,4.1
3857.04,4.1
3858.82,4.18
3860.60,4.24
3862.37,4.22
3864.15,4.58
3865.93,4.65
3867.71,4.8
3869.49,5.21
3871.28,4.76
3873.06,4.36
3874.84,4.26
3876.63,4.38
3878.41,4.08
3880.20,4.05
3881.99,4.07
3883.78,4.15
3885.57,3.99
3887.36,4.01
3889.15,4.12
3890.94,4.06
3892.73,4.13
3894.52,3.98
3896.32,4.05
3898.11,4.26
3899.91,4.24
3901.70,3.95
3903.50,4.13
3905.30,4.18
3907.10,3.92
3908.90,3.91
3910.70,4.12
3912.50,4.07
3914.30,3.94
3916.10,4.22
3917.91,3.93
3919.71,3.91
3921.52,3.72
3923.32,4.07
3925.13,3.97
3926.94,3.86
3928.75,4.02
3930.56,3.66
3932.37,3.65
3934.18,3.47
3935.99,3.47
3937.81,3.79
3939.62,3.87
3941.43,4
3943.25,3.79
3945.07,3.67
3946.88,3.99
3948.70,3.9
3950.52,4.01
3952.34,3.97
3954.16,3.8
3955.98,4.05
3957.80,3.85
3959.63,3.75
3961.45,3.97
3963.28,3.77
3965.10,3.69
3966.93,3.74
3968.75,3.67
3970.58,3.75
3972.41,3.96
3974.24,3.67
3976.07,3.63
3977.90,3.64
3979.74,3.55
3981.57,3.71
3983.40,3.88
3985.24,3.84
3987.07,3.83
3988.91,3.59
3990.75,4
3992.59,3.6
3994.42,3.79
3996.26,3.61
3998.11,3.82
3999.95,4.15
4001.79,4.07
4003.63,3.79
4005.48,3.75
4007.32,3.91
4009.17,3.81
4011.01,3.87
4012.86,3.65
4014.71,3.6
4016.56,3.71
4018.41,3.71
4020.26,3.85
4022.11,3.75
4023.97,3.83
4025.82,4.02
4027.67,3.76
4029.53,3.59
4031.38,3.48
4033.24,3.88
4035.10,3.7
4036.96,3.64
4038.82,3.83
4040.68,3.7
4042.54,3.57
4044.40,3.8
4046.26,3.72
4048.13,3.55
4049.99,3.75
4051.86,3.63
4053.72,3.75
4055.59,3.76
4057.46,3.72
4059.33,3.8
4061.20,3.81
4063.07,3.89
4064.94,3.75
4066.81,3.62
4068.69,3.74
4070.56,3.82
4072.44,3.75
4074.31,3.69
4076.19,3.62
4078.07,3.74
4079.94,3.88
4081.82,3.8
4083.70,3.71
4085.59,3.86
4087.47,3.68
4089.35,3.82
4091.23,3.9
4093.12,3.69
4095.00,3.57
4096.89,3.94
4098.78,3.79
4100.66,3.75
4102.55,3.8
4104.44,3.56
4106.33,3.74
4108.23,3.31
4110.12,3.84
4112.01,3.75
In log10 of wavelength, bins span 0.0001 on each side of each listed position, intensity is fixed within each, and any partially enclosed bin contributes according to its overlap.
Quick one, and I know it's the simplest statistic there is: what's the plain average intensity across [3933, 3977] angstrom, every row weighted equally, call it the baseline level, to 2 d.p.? 3.80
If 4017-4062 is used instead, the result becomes 3.73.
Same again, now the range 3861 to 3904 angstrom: 4.27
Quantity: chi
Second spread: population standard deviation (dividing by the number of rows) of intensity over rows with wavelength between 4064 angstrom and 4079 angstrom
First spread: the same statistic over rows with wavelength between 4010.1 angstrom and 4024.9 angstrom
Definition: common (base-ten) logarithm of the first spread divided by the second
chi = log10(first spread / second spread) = 0.15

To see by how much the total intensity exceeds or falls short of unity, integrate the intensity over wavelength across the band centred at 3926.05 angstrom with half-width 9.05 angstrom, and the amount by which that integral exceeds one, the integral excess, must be 68.2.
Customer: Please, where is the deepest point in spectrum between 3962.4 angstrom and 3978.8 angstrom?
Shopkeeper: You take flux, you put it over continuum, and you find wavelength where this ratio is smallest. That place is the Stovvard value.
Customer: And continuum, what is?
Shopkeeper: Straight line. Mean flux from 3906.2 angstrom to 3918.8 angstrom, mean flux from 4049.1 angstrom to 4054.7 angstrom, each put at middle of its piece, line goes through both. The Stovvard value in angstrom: 3976.07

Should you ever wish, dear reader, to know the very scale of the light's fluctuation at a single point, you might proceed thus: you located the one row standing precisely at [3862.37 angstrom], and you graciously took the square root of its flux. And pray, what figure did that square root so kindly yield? 2.05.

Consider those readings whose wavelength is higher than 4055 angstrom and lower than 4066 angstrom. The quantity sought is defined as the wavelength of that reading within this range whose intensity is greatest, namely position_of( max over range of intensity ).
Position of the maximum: 4063.07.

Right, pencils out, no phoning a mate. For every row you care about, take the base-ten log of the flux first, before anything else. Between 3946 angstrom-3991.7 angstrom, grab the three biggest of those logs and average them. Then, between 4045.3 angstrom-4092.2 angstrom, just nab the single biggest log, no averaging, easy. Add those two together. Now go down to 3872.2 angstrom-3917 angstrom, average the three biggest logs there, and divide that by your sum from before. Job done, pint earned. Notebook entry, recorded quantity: 0.53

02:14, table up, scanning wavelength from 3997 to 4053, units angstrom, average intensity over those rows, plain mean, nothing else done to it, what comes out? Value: 3.76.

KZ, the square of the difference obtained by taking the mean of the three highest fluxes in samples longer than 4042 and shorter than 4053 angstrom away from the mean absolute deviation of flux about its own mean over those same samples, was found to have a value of 13.5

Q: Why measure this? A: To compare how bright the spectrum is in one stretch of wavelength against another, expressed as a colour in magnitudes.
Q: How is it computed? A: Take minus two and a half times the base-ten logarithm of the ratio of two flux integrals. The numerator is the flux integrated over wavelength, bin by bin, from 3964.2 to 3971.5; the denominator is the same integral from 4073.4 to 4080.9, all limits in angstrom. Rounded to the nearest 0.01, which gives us 0.04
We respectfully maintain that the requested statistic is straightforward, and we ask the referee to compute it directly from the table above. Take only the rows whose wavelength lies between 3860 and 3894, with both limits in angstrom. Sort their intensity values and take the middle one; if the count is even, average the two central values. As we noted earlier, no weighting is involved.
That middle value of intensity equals 4.22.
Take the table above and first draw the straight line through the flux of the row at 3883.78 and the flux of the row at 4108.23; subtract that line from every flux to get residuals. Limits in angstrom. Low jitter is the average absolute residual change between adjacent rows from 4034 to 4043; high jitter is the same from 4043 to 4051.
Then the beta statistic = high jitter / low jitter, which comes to 1.19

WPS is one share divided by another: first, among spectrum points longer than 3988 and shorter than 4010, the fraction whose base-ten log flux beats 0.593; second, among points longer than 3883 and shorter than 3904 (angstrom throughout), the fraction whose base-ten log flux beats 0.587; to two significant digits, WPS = 0.25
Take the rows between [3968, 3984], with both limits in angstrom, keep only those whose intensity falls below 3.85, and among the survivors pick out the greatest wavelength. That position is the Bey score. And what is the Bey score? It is 3981.57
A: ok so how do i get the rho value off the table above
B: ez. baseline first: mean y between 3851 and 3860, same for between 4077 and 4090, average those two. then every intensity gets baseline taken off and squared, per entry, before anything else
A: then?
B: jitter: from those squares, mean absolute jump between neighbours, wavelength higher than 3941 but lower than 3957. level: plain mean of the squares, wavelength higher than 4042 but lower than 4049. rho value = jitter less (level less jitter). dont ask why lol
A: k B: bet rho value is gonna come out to -0.04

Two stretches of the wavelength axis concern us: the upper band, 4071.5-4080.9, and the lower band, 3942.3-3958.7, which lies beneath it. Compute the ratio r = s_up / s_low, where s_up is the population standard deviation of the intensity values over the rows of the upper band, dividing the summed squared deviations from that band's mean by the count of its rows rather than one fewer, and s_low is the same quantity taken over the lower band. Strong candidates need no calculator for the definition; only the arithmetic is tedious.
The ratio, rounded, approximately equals 0.73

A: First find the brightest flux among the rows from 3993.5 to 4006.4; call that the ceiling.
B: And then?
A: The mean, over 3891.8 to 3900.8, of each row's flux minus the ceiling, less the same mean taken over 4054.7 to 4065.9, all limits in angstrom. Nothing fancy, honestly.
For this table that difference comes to 0.34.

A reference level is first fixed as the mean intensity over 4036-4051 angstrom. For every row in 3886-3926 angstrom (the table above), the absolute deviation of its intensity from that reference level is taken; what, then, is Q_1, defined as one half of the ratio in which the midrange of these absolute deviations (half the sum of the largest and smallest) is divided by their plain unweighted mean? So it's 0.43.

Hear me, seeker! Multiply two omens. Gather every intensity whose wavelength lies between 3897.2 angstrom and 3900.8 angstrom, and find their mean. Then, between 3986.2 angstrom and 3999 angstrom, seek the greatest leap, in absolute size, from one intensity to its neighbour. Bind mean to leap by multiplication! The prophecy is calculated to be 1.7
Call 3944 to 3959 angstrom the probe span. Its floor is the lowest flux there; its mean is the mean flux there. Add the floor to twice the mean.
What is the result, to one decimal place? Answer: 11.5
